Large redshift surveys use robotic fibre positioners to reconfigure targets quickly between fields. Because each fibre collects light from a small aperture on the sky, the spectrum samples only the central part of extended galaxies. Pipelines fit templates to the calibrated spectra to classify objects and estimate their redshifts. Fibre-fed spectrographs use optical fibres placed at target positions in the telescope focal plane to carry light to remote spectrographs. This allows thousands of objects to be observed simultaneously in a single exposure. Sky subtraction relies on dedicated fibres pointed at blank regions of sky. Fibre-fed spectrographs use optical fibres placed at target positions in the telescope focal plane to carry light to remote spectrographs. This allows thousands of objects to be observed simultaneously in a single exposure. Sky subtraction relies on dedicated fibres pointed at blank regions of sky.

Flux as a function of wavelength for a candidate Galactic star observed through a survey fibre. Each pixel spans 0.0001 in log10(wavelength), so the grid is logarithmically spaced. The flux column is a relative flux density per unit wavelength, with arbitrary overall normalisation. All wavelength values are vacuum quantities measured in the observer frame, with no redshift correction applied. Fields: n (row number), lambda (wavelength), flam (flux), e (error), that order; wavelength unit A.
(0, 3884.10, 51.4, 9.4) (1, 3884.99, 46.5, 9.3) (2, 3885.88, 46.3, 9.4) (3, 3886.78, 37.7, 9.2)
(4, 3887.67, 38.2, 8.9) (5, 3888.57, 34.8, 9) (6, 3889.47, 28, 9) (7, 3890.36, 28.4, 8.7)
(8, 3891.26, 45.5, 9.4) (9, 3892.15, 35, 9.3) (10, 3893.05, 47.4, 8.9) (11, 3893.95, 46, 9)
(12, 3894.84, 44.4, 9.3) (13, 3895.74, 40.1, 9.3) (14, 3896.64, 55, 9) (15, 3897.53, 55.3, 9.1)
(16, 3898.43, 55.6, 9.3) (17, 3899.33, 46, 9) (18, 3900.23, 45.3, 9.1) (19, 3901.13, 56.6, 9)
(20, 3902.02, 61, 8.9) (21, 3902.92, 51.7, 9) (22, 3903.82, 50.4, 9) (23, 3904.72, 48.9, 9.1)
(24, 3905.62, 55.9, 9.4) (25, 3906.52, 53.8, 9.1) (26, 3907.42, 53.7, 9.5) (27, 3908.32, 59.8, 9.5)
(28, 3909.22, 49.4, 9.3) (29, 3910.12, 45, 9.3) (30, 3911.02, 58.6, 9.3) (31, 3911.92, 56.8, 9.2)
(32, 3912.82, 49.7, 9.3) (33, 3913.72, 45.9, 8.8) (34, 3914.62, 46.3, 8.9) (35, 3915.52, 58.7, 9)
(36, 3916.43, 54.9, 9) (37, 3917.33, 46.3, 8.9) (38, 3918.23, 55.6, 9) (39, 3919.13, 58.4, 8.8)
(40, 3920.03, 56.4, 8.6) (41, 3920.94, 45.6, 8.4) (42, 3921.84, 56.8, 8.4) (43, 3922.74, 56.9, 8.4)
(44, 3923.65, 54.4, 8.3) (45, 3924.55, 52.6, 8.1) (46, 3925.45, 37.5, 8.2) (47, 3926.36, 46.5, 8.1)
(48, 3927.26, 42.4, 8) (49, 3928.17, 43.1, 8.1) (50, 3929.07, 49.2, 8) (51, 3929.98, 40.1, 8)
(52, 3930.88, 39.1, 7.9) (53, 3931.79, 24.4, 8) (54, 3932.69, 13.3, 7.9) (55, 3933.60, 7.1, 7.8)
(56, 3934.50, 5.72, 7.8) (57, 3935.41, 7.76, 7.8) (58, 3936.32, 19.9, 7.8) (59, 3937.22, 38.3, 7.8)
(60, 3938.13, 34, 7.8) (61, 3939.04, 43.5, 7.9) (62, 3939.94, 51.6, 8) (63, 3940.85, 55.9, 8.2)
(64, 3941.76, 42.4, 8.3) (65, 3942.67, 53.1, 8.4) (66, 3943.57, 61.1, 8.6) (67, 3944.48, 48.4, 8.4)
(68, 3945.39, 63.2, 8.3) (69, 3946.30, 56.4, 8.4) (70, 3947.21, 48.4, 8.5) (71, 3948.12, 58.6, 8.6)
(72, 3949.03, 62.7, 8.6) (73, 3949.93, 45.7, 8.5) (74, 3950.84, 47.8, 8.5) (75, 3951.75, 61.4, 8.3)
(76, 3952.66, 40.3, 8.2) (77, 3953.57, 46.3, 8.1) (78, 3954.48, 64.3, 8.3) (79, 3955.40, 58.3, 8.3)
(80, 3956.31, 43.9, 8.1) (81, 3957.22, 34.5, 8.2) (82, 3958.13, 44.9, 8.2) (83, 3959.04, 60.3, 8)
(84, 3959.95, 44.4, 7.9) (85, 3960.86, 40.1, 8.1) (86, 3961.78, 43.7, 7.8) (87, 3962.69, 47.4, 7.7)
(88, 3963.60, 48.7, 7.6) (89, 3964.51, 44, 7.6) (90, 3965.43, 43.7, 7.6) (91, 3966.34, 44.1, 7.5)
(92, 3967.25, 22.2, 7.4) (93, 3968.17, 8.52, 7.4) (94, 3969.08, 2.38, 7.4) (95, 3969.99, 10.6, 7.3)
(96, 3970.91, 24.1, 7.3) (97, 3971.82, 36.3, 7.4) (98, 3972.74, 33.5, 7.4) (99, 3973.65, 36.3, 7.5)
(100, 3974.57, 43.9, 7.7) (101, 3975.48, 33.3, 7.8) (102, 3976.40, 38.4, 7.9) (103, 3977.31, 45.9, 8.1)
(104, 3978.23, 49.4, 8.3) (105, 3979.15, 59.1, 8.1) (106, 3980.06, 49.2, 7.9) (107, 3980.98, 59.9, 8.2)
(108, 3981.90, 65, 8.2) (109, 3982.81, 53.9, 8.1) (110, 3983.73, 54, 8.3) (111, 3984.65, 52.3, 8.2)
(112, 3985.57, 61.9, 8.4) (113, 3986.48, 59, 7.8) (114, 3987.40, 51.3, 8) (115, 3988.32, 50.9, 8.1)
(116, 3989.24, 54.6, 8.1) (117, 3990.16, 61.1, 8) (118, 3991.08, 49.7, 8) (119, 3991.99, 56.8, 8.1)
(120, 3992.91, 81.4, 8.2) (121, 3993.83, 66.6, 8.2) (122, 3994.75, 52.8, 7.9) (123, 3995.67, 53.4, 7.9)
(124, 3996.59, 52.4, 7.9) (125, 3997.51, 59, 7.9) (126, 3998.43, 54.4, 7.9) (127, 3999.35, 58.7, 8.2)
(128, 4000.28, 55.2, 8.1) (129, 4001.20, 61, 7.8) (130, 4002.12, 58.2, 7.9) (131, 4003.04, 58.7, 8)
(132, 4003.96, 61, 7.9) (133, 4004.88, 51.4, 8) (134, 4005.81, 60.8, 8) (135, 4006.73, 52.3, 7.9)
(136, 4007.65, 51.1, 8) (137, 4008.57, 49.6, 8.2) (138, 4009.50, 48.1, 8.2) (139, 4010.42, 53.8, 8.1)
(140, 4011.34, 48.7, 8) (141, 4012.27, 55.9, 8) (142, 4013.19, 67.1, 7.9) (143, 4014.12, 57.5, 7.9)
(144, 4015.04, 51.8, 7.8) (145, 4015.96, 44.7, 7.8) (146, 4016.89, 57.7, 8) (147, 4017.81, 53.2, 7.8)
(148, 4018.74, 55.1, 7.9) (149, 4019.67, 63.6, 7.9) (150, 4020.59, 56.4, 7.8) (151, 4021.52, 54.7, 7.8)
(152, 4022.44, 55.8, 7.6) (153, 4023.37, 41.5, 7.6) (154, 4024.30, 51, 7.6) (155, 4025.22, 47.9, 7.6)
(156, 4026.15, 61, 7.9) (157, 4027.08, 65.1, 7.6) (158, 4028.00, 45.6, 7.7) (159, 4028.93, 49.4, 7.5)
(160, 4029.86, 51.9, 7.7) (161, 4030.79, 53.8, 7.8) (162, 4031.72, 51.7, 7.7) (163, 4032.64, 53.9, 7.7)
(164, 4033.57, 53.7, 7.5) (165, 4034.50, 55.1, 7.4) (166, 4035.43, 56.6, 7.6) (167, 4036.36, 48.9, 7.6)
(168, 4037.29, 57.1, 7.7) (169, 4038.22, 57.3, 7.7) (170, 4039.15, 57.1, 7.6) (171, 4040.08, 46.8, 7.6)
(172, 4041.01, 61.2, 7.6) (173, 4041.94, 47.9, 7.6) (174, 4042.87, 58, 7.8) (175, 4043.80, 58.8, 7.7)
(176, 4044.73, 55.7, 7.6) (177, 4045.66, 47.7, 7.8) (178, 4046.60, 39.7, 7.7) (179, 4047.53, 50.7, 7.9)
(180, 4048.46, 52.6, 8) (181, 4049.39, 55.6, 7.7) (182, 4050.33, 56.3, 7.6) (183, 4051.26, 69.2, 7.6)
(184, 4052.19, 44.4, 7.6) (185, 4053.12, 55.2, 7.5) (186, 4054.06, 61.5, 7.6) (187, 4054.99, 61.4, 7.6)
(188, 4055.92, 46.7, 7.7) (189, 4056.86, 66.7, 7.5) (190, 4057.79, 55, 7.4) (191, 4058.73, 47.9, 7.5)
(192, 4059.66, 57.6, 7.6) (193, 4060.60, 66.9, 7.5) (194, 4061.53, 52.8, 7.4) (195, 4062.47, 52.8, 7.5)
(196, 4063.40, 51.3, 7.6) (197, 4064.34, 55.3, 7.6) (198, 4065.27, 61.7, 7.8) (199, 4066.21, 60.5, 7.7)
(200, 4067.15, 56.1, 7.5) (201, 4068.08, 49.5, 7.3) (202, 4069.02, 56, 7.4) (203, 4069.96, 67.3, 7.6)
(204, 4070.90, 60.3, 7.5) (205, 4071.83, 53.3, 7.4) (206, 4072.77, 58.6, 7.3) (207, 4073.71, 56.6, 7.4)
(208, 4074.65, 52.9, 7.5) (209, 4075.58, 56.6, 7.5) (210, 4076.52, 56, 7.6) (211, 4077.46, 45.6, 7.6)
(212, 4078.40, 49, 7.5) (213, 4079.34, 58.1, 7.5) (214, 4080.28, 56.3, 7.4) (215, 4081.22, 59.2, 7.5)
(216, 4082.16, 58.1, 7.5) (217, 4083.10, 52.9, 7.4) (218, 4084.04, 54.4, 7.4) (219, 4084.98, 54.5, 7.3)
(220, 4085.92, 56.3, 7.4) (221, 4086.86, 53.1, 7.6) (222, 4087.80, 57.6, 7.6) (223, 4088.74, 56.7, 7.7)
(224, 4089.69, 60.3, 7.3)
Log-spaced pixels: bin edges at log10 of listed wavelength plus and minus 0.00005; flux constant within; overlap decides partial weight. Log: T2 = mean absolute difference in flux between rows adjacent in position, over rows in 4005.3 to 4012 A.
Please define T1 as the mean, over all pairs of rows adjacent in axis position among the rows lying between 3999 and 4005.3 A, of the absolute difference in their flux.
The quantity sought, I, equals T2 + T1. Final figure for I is 8.0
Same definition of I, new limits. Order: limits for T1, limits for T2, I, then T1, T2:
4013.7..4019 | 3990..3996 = 18.5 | 6.4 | 12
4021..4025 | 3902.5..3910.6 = 12.4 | 8.3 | 4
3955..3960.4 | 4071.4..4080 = 17.9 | 13.1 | 5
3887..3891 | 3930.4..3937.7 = 13.0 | 3.5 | 9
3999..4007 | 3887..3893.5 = 13.7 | 5.3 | 8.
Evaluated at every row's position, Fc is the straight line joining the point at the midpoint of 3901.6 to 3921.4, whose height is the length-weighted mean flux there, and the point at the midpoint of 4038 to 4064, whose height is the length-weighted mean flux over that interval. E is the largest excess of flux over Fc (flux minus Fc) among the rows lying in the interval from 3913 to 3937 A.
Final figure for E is 6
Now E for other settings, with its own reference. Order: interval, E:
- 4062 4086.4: 12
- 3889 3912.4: 8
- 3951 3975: 11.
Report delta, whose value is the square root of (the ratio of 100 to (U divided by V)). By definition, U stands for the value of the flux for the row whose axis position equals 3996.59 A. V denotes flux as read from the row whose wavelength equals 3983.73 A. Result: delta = 10.2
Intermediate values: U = 52.4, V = 54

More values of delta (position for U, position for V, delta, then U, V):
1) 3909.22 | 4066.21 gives 11.1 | 49.4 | 60.5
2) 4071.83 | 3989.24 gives 10.1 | 53.3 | 54.6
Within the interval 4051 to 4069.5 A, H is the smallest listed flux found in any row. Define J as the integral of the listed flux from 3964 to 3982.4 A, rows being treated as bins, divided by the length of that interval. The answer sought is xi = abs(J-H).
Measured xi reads 6.8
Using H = 44.4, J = 38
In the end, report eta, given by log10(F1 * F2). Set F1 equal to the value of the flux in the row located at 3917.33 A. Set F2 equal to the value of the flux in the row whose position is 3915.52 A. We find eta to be 3.43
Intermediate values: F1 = 46.3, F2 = 58.7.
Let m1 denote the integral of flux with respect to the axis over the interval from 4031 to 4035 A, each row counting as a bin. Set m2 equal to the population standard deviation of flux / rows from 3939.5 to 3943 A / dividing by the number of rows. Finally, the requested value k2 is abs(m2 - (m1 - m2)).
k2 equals 205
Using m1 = 215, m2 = 5.1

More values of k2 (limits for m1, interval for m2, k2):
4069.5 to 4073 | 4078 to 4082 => 202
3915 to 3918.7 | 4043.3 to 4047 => 184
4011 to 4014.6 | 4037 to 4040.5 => 198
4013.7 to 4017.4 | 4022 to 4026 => 186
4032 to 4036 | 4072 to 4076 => 214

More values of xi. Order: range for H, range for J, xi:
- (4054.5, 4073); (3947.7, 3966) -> 2.3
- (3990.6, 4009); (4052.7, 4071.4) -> 7.5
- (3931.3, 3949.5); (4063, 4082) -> 50.3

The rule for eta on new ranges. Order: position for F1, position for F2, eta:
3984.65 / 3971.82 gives 3.28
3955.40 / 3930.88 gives 3.36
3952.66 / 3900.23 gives 3.26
